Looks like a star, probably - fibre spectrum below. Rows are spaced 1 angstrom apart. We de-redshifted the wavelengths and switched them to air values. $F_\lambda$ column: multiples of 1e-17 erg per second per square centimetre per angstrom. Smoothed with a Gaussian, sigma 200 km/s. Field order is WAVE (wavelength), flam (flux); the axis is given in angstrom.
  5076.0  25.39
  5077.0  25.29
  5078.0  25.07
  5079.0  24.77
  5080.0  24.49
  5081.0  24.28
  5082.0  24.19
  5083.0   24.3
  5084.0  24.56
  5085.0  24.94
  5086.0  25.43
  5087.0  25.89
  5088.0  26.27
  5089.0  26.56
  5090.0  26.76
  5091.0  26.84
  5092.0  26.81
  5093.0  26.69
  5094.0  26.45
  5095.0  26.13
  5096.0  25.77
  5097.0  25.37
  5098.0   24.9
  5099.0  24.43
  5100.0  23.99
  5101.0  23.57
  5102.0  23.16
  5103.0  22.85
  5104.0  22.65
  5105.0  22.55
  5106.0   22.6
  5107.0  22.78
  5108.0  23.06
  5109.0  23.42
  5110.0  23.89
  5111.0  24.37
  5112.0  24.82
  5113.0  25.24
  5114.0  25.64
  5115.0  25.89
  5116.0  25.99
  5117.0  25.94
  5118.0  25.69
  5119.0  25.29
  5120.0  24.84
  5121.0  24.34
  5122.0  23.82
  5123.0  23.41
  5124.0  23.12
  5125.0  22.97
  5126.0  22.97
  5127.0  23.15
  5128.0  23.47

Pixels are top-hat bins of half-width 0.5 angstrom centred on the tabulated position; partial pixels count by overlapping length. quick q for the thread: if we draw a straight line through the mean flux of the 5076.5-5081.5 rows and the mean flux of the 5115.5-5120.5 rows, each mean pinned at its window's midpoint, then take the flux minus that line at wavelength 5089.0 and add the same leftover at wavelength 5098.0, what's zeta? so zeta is 1.3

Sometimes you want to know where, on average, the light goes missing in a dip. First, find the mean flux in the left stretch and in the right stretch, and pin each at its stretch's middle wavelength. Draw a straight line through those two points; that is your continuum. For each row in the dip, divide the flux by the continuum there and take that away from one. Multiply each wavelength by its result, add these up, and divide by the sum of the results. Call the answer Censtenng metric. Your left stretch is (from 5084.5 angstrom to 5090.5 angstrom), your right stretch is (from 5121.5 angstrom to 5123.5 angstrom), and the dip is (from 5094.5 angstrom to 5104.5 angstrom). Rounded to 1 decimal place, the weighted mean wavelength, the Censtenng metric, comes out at 5102.7 angstrom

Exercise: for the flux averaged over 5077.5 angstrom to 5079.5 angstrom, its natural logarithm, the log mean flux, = 3.22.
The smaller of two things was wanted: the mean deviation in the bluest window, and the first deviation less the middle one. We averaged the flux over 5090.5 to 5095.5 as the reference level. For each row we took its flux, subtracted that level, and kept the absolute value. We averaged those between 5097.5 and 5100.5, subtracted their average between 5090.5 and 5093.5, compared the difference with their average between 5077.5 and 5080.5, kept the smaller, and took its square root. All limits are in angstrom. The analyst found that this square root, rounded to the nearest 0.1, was 1.3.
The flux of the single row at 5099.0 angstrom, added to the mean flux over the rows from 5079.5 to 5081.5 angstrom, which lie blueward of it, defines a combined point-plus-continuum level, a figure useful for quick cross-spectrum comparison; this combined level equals 48.8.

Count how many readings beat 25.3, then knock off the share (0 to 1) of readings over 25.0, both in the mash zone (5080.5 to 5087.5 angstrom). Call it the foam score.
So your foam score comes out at 2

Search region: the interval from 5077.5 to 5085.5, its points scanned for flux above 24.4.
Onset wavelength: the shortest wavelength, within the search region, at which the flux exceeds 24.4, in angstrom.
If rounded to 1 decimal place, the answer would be 5078.0 angstrom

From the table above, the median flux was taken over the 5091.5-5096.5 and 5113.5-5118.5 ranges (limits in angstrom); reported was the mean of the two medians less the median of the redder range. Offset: 0.28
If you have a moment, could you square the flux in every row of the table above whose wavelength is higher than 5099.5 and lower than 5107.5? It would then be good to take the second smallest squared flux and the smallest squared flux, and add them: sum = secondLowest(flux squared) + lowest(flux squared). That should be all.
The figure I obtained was 1019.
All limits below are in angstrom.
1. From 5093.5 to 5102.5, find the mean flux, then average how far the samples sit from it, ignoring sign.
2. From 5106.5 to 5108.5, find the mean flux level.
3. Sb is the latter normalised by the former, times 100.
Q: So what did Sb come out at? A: 2397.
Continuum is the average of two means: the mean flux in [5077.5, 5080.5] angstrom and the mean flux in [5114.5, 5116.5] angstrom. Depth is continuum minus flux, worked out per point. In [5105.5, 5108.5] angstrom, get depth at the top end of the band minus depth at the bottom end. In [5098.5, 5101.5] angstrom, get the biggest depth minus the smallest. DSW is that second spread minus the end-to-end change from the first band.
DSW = 1.32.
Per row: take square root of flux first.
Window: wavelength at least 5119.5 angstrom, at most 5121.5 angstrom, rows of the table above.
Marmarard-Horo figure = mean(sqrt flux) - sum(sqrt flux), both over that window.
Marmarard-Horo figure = -4.96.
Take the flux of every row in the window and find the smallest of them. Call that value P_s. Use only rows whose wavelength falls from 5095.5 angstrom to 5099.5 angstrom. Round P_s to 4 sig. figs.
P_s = 24.43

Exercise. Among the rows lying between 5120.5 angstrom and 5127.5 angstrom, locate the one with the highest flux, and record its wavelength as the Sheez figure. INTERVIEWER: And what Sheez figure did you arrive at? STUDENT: 5121.0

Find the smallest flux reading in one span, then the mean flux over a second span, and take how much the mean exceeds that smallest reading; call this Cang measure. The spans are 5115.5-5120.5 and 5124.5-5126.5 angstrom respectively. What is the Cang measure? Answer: -1.9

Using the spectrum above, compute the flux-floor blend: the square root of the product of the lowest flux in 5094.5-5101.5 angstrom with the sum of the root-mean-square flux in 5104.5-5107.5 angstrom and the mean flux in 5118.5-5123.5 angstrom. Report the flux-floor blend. 33.3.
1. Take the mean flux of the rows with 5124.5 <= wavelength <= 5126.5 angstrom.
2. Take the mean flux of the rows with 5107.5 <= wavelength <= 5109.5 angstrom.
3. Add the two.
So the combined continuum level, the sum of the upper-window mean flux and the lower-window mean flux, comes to 46.2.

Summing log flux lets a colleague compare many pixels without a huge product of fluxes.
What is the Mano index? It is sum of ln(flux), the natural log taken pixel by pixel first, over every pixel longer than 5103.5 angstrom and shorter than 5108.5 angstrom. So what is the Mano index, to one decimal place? 15.6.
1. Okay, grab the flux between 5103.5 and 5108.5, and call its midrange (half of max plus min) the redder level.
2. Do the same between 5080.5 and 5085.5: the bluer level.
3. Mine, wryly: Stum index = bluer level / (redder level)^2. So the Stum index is 0.047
